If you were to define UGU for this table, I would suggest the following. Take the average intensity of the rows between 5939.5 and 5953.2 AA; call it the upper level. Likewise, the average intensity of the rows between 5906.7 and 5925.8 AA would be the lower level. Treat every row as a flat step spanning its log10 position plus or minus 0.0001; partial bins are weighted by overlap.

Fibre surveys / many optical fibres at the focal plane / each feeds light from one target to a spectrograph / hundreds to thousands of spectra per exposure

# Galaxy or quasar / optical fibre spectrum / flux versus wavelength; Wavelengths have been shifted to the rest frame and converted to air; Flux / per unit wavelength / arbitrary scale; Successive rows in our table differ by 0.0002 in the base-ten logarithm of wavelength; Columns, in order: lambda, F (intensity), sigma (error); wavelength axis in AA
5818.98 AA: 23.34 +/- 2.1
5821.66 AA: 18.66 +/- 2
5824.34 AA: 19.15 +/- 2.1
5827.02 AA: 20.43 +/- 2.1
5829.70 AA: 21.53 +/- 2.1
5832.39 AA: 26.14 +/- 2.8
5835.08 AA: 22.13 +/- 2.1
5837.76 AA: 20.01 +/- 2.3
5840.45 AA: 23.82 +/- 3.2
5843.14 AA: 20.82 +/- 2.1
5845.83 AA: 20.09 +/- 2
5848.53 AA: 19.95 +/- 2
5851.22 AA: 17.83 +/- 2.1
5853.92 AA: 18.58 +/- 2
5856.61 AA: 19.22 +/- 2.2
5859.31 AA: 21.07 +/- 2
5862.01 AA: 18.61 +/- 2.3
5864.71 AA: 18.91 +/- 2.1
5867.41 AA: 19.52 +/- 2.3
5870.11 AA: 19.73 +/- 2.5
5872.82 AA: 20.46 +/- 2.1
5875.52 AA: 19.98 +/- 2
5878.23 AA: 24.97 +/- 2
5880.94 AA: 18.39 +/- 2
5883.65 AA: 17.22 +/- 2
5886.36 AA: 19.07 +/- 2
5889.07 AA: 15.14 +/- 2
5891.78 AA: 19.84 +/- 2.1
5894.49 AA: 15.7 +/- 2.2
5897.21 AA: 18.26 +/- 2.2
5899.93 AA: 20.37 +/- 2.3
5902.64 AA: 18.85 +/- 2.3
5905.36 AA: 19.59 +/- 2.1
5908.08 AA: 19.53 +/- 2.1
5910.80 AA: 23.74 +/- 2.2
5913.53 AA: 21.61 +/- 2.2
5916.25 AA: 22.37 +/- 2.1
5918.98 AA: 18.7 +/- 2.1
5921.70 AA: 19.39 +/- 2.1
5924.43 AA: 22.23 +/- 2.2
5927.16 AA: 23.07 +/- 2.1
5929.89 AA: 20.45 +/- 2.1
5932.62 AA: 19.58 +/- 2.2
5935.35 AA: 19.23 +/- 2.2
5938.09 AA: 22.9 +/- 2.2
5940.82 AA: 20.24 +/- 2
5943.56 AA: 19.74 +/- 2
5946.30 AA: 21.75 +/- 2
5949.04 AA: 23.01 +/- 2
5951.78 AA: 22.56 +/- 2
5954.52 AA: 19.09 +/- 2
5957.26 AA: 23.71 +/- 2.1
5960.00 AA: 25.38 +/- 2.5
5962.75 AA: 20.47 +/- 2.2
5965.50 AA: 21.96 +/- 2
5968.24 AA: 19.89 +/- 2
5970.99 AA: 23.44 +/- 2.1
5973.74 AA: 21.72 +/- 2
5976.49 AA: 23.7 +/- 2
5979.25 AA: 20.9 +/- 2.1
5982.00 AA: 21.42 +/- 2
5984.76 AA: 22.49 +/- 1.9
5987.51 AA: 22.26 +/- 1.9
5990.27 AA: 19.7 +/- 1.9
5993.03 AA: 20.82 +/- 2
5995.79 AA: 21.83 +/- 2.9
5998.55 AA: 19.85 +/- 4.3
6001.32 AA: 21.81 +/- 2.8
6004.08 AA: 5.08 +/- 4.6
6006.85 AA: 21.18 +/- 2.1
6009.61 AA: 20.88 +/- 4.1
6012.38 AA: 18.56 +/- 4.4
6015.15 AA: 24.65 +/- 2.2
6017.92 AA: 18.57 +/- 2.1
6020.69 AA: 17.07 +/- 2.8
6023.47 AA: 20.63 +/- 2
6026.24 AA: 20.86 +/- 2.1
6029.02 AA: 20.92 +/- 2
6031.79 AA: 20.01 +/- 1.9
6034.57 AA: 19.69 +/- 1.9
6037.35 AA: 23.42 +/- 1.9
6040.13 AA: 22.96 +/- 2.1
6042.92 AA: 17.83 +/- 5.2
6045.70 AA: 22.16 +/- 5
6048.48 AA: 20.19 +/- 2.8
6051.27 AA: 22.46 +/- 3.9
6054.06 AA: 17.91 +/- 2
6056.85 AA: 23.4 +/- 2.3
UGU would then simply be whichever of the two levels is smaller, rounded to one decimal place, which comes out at 21.1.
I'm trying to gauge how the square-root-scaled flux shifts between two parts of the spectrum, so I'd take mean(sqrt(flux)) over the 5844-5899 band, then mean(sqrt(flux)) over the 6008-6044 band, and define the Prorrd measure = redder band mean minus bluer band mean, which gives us 0.15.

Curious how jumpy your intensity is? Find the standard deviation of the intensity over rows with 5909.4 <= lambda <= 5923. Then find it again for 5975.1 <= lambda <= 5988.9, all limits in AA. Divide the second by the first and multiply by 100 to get 51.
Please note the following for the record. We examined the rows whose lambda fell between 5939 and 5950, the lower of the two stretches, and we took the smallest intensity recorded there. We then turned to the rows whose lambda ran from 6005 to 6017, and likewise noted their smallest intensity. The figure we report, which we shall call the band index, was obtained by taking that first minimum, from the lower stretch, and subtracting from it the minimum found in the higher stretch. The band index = 1.2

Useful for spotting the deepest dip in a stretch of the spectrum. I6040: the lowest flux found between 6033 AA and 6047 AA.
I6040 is 17.83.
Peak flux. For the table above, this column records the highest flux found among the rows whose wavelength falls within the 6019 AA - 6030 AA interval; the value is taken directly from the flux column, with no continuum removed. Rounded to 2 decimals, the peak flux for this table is 20.92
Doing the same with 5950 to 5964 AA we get 25.38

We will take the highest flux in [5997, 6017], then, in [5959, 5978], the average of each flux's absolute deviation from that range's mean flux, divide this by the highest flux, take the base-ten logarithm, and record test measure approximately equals -1.20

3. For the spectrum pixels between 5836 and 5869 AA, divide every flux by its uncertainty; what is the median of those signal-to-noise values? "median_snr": 8.87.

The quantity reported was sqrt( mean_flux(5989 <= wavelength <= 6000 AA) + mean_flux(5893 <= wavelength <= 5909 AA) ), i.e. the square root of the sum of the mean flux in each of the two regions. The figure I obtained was 6.27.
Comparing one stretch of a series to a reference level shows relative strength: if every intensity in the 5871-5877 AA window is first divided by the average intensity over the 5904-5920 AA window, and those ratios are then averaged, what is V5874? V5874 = 0.97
